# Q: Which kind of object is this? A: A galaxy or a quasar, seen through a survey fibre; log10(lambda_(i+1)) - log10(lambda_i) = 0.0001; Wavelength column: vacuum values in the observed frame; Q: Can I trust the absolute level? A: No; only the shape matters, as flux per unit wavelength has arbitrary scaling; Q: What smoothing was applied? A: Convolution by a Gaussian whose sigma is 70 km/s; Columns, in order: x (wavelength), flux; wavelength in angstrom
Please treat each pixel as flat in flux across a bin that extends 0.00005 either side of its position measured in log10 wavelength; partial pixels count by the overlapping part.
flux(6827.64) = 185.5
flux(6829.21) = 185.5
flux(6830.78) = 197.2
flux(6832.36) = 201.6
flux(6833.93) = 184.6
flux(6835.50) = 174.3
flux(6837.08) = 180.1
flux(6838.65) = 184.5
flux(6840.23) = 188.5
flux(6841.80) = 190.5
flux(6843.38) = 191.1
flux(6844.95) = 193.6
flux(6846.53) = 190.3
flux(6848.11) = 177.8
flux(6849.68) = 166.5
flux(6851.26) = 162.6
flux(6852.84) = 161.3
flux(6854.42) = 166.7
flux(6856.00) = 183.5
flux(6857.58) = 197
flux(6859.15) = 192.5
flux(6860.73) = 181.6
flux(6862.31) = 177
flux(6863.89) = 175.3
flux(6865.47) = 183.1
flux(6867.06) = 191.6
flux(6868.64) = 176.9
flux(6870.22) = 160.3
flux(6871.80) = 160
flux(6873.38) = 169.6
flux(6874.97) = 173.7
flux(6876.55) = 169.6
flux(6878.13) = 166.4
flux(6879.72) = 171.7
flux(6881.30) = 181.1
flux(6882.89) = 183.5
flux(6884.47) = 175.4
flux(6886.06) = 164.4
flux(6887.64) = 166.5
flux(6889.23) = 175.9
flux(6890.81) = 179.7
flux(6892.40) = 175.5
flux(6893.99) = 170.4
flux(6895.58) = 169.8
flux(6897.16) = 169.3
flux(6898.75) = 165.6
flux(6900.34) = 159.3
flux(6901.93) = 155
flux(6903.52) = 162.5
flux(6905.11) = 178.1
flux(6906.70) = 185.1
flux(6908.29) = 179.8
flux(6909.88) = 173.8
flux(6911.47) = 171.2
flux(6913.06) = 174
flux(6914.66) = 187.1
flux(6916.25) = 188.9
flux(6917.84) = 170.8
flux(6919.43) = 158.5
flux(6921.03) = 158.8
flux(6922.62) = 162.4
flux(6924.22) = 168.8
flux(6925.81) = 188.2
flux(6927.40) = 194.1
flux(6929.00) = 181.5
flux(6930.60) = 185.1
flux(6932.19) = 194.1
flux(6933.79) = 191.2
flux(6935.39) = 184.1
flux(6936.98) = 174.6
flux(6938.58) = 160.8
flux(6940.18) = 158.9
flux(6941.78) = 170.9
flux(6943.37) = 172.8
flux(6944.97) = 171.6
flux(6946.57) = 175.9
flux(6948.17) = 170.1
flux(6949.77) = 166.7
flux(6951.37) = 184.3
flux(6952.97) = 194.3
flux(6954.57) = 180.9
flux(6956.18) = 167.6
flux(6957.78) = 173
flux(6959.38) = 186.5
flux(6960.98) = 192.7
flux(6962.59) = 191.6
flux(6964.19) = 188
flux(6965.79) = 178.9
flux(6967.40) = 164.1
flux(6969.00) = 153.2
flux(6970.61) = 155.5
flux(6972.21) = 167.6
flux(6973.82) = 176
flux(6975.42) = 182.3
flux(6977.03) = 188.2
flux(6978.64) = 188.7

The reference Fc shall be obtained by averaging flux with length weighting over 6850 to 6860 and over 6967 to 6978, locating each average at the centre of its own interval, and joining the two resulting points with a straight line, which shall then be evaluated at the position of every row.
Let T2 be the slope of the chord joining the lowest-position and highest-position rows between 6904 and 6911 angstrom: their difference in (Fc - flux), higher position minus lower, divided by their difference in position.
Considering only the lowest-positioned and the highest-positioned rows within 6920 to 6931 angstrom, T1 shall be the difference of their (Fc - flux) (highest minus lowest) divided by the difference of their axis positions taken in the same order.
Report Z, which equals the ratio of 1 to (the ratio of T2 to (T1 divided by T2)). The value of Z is -3.9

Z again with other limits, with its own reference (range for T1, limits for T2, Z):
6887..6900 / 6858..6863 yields 0.0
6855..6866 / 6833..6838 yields 0.0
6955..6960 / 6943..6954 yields -1.1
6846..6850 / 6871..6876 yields 0.4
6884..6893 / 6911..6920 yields 0.0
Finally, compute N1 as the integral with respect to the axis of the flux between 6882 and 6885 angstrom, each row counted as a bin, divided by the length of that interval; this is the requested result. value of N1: 179.8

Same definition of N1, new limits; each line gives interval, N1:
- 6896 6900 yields 167.0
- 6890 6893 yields 177.9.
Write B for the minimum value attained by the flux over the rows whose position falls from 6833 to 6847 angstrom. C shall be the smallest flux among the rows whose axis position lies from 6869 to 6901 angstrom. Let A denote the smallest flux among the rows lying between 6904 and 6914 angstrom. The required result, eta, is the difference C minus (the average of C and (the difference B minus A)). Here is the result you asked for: 78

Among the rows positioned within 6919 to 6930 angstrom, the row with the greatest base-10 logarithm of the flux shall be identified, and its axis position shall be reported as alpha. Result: 6927.40 angstrom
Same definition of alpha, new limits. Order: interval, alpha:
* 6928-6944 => 6932.19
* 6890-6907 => 6906.70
